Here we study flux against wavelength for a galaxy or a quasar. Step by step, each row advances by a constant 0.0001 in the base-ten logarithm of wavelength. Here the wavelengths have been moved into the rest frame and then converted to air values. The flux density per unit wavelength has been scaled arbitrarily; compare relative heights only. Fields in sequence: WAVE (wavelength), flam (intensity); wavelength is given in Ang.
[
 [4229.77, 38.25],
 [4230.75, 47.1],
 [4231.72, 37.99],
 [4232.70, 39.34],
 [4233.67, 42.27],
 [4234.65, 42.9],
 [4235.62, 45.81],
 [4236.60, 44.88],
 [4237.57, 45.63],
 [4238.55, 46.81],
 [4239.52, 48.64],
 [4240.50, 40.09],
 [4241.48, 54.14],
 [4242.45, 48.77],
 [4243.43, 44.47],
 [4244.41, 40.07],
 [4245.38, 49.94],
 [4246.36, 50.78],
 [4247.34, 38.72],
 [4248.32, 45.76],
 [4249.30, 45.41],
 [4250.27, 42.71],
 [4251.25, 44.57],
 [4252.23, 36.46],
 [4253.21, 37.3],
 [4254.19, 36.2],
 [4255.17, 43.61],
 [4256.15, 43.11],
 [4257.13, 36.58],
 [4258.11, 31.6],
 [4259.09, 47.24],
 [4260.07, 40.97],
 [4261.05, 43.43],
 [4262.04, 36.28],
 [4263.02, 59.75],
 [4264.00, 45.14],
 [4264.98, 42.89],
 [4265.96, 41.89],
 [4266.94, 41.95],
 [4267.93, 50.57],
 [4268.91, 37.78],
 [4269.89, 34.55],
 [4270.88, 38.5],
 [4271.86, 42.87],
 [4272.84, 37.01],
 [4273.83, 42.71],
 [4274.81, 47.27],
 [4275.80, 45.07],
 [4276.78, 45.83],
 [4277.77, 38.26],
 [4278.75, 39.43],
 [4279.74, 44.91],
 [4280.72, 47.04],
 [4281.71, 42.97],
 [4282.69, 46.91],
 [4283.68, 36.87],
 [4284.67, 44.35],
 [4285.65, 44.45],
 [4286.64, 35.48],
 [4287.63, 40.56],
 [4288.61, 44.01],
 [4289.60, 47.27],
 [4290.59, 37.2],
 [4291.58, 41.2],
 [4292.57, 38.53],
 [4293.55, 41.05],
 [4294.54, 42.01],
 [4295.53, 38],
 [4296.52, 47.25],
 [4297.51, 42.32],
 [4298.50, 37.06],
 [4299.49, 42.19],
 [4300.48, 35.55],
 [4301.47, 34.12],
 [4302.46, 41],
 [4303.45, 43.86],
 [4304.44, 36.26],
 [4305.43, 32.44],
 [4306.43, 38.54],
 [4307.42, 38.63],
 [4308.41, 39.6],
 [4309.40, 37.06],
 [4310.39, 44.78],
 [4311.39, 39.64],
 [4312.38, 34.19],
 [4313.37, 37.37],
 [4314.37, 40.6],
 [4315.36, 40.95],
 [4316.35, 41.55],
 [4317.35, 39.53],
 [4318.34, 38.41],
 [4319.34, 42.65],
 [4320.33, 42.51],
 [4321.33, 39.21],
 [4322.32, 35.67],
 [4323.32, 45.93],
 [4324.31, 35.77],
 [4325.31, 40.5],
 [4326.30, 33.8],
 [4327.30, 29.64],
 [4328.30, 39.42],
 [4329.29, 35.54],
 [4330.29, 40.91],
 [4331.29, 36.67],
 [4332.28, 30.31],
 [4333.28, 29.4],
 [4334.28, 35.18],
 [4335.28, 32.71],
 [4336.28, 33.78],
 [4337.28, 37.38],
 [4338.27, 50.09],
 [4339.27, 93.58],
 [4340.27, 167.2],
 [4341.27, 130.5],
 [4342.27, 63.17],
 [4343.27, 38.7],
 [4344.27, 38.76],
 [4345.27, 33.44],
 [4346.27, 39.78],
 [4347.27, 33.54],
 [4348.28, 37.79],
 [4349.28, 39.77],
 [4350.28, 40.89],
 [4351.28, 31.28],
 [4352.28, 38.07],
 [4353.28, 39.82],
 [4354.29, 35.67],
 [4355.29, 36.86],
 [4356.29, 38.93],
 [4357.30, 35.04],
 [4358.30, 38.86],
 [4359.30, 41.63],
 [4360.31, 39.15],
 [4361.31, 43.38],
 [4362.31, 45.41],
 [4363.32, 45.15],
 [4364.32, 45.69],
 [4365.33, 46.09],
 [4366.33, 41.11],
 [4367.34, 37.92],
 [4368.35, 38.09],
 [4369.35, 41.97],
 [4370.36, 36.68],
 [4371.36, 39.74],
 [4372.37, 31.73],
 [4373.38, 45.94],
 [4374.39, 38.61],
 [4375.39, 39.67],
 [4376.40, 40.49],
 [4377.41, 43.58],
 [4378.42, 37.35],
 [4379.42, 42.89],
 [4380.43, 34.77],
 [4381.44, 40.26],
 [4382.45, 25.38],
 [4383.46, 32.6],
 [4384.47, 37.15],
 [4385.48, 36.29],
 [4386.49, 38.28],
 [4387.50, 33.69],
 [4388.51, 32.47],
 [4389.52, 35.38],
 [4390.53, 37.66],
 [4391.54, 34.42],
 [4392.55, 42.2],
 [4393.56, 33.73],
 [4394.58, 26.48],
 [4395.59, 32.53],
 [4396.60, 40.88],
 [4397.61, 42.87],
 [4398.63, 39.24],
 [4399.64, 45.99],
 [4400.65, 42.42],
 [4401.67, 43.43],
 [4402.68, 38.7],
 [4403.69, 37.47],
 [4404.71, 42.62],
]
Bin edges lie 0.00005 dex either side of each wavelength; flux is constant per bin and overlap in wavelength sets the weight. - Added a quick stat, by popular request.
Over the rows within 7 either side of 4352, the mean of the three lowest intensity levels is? 32.8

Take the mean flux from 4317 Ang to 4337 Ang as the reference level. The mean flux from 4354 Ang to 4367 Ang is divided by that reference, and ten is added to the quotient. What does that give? 11.11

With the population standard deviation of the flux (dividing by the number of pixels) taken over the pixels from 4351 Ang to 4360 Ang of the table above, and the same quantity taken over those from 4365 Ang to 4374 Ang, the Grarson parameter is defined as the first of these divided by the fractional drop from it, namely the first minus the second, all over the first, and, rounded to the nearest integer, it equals -6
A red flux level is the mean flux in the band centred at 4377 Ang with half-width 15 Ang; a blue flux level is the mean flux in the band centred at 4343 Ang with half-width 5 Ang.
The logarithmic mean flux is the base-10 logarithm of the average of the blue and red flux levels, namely 1.73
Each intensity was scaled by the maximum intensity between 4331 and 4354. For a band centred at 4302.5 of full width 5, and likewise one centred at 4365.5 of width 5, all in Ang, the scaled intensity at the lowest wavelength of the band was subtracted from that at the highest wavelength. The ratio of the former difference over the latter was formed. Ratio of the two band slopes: -0.10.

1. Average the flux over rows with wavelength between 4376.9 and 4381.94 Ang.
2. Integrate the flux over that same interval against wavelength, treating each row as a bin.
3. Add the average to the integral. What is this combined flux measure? 240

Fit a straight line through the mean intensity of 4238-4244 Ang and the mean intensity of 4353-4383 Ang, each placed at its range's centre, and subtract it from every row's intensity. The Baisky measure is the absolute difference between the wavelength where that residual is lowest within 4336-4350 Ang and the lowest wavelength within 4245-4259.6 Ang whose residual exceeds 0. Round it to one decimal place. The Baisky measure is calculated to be 90.9 Ang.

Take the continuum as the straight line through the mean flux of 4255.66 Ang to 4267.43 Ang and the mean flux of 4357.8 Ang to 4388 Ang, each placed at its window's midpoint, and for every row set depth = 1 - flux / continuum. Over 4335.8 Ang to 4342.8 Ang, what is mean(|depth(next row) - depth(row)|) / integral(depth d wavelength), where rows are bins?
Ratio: -0.1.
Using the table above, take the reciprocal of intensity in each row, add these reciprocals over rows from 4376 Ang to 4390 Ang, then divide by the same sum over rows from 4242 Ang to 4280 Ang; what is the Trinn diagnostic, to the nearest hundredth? 0.42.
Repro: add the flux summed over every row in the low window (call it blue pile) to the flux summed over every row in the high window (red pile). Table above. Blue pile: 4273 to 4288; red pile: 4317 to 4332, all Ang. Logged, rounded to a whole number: 1218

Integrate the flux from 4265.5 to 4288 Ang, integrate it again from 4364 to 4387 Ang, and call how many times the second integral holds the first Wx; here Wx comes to 0.94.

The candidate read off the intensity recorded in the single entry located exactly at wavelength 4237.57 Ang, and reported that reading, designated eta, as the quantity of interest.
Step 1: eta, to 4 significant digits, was 45.63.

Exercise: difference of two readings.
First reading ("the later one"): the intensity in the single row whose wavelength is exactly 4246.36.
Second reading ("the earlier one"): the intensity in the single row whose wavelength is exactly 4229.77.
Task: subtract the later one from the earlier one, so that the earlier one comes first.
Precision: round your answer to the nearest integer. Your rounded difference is -13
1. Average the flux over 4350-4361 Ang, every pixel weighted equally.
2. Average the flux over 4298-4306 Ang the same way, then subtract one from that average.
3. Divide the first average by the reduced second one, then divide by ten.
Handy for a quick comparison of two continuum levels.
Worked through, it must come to 0.103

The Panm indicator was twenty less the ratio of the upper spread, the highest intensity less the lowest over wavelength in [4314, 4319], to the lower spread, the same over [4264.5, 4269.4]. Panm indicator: 19.8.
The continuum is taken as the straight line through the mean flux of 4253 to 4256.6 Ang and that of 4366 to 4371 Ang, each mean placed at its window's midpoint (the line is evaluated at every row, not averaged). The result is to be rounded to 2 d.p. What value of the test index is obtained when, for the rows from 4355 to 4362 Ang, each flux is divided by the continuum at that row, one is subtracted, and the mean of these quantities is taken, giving 0.00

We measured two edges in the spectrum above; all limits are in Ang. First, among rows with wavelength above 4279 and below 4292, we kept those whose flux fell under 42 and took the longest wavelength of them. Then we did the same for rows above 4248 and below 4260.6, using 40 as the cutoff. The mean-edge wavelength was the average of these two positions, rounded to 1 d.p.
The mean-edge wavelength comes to 4274.8 Ang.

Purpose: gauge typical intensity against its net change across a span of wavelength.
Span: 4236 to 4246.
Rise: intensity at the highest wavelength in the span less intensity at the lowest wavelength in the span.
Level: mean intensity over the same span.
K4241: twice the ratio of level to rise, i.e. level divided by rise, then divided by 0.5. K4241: 18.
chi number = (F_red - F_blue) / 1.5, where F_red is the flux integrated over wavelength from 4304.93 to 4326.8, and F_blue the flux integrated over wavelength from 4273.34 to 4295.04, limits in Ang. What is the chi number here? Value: -44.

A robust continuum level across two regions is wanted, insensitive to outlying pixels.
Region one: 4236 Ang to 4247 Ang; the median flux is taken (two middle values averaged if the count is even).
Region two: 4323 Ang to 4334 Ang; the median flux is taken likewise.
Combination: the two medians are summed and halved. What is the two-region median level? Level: 41.3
